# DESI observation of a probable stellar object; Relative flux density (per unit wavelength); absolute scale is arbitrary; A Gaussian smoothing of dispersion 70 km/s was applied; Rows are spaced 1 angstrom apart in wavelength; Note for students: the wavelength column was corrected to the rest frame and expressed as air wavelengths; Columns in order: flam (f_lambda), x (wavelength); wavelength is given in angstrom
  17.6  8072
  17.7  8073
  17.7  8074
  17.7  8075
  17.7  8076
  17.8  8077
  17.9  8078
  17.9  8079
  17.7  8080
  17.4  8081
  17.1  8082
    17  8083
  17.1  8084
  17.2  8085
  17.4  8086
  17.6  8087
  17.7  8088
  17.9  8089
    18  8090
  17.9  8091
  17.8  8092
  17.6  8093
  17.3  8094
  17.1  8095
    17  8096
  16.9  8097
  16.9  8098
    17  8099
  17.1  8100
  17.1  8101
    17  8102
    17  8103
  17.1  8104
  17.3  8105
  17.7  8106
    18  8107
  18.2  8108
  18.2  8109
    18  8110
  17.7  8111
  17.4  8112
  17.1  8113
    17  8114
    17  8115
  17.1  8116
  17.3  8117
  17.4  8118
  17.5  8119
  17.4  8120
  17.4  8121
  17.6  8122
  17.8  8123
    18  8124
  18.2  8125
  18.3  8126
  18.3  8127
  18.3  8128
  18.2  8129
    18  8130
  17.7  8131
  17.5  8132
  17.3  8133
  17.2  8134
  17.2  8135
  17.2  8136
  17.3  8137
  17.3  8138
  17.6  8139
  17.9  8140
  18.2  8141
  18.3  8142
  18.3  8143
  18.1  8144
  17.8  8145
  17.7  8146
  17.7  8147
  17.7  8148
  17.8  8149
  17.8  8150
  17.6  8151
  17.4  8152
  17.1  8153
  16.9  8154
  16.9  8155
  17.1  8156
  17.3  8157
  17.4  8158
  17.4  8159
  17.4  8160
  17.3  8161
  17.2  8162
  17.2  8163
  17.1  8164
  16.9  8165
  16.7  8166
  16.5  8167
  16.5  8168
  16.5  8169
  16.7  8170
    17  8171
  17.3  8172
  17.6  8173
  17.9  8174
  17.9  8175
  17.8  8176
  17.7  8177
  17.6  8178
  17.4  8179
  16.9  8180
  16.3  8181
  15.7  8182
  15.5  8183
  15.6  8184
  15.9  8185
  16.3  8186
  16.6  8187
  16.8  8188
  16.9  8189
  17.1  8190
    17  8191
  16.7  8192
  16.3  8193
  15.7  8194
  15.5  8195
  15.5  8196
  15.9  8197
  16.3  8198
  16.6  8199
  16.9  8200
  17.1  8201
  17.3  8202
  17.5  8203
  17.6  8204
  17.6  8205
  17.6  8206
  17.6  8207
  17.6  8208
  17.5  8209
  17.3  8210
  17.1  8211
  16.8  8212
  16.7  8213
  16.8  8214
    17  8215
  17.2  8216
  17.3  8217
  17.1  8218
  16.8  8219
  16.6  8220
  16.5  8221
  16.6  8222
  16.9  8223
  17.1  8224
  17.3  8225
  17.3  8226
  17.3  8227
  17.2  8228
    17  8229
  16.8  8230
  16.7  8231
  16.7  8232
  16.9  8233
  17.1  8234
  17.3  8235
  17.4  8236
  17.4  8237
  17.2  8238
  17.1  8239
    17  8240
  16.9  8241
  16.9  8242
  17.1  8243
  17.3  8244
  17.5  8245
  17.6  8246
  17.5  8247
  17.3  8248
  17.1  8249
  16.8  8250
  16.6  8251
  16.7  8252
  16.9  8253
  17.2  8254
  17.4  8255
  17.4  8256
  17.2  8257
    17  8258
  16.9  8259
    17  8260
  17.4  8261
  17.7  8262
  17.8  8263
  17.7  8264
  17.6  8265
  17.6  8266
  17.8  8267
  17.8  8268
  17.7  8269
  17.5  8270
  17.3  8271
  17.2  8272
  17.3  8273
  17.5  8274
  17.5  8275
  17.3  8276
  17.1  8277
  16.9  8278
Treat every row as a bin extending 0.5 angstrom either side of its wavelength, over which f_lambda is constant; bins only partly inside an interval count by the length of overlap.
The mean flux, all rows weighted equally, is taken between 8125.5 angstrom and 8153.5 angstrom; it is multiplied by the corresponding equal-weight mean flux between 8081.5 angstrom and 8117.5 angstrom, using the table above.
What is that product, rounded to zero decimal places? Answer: 308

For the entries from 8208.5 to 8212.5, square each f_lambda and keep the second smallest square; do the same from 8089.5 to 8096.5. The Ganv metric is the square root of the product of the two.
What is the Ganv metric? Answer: 292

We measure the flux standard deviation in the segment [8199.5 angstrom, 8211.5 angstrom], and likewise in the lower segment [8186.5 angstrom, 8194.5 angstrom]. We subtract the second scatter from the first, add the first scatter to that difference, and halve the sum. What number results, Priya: 0.02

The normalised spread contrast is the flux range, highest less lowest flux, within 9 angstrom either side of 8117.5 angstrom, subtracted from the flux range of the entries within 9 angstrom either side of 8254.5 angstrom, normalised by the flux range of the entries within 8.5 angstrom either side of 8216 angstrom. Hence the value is -0.09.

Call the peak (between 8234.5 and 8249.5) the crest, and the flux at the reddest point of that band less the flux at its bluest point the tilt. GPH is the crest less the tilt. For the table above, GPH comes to 17.80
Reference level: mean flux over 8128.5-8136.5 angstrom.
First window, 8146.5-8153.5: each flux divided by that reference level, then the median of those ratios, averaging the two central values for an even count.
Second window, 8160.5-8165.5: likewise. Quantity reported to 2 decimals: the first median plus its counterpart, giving 1.99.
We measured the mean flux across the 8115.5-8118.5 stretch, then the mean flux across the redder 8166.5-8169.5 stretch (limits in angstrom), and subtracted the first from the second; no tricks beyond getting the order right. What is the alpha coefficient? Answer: -0.8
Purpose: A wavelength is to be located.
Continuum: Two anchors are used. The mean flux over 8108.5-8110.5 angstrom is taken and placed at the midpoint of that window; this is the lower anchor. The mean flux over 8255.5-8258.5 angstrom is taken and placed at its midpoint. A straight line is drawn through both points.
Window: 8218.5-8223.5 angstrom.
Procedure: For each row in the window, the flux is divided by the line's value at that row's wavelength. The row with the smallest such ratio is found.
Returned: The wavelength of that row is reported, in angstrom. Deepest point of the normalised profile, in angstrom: 8221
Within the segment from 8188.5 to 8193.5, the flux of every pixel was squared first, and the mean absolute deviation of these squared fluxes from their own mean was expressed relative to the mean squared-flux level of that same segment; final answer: 0.028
